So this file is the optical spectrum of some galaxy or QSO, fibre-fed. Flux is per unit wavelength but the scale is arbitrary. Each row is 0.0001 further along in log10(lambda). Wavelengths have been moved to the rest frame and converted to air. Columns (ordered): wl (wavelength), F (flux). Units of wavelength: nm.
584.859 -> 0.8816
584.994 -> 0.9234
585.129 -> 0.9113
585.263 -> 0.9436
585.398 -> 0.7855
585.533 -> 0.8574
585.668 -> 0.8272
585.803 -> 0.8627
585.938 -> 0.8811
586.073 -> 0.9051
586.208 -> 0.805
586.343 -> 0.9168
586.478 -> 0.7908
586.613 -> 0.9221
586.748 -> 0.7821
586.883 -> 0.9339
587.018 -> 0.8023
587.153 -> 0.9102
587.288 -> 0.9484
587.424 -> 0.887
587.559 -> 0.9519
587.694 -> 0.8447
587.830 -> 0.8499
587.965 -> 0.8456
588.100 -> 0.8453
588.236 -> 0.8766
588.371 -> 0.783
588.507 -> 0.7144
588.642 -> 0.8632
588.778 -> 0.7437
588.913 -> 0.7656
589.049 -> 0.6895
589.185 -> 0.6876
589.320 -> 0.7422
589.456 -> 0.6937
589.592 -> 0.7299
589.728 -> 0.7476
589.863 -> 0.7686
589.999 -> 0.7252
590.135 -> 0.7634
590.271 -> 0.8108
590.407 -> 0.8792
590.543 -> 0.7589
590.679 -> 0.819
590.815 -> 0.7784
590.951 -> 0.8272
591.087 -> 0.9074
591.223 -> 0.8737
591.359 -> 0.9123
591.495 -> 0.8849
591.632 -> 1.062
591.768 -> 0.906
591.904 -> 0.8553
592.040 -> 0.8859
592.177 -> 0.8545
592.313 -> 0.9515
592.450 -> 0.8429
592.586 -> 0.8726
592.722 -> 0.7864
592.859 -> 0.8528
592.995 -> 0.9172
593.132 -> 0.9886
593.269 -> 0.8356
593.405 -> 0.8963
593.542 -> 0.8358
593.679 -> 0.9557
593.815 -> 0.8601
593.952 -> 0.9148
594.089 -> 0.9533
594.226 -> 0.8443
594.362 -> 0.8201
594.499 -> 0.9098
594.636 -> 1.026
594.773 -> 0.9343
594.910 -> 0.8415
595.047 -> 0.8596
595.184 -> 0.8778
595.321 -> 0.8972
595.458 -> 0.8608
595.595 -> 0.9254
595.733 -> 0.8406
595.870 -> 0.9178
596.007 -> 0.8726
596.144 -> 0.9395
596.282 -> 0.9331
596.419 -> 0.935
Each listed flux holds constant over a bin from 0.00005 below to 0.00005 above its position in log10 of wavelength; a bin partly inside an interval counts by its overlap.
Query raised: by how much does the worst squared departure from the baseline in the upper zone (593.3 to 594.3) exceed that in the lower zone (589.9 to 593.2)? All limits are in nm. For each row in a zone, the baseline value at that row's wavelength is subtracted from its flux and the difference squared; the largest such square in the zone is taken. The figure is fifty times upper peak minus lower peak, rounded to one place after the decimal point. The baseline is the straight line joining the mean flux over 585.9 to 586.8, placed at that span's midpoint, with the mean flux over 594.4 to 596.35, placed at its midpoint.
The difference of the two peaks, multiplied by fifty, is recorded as -1.4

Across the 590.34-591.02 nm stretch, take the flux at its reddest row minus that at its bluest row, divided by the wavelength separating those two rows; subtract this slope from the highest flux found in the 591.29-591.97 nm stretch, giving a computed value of 1.16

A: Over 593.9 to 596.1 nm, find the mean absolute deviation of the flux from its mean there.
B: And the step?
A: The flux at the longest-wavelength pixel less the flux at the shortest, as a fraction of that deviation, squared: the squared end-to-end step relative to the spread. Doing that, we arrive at 1.0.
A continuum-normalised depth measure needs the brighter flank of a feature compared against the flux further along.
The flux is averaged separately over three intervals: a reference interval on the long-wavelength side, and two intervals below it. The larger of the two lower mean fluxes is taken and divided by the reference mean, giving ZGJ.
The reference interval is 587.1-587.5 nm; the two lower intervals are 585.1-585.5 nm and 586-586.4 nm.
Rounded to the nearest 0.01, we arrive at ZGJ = 0.96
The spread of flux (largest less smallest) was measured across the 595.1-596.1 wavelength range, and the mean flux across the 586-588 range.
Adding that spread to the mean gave 0.96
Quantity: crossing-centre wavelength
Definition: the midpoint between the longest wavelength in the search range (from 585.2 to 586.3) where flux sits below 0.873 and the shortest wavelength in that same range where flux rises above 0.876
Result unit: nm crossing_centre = 585.74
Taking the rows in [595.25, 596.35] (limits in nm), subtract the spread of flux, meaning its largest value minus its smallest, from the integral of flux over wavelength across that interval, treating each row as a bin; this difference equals 0.89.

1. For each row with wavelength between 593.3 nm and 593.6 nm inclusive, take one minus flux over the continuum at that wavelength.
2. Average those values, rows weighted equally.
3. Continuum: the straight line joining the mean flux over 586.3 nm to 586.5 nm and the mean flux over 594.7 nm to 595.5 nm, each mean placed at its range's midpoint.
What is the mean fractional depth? 0.01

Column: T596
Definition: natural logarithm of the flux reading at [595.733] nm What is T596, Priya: -0.17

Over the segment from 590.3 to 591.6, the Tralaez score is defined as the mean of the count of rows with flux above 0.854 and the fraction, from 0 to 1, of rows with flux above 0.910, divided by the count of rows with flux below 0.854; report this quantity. 0.64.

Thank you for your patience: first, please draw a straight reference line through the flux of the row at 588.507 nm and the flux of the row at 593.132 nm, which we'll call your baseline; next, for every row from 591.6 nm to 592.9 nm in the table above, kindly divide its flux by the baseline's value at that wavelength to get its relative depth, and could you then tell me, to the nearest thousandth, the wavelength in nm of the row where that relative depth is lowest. 592.722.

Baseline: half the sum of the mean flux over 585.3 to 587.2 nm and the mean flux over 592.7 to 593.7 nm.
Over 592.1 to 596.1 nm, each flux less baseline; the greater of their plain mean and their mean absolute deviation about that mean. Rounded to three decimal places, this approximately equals 0.045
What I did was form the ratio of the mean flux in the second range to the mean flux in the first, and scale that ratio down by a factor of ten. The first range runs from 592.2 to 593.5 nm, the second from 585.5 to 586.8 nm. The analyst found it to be 0.097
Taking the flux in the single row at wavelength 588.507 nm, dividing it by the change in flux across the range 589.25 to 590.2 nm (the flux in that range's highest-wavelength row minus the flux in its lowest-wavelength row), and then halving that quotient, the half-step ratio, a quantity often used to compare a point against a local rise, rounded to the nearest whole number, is 17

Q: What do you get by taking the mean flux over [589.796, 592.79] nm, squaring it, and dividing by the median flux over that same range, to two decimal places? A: 0.85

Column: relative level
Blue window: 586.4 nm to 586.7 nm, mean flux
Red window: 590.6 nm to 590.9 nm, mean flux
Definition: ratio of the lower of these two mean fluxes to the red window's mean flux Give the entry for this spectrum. 1.00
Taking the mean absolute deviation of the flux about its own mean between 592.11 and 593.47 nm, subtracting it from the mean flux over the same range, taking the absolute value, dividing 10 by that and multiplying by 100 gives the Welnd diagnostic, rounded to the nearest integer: 1200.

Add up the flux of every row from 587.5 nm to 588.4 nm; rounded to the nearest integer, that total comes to 6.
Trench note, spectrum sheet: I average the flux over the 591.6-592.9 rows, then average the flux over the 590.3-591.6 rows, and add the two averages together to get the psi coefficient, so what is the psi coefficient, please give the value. 1.74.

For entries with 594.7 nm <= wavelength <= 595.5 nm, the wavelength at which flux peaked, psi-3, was 594.773 nm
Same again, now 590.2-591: 590.407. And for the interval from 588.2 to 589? 588.236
